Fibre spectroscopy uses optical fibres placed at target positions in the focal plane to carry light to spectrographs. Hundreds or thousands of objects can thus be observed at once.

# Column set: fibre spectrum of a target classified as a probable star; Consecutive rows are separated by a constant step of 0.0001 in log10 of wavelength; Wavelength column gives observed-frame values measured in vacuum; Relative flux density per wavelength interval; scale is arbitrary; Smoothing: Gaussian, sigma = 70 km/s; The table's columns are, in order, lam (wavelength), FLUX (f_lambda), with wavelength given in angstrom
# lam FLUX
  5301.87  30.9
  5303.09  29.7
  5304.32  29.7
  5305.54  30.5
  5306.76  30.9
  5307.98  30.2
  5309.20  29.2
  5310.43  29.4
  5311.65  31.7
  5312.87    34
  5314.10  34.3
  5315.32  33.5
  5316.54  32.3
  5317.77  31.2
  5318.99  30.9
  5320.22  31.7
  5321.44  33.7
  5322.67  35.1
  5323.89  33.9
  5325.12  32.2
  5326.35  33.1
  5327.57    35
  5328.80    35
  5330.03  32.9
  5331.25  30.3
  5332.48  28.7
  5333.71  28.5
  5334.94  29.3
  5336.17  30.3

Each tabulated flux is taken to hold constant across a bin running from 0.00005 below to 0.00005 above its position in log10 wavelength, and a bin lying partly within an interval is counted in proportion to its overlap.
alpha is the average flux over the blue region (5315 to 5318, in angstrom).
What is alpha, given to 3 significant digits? 32.3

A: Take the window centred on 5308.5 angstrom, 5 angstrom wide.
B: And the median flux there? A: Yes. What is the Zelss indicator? 29.8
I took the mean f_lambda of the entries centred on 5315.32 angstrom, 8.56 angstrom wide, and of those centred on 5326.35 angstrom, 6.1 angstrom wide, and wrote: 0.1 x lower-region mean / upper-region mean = 0.096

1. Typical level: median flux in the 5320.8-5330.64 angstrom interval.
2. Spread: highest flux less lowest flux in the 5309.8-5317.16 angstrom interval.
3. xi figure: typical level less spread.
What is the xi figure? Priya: 28.9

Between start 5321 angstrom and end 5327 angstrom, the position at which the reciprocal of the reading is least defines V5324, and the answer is 5322.67 angstrom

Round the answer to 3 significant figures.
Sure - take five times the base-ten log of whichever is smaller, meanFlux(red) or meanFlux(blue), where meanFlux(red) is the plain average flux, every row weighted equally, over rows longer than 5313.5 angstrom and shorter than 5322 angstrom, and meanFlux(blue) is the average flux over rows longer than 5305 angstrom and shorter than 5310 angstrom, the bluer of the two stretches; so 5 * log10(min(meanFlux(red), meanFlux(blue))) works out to 7.40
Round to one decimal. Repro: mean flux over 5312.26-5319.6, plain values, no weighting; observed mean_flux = 32.7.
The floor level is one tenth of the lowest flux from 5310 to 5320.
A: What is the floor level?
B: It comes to 2.94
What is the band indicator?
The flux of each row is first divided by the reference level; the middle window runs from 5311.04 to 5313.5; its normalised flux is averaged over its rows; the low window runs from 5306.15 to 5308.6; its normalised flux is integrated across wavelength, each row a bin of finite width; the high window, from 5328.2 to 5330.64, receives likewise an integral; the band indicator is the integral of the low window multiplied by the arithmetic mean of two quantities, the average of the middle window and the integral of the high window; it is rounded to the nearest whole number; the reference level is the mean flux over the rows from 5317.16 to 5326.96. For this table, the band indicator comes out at 4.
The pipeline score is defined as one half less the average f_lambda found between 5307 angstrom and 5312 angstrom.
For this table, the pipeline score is -29.6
